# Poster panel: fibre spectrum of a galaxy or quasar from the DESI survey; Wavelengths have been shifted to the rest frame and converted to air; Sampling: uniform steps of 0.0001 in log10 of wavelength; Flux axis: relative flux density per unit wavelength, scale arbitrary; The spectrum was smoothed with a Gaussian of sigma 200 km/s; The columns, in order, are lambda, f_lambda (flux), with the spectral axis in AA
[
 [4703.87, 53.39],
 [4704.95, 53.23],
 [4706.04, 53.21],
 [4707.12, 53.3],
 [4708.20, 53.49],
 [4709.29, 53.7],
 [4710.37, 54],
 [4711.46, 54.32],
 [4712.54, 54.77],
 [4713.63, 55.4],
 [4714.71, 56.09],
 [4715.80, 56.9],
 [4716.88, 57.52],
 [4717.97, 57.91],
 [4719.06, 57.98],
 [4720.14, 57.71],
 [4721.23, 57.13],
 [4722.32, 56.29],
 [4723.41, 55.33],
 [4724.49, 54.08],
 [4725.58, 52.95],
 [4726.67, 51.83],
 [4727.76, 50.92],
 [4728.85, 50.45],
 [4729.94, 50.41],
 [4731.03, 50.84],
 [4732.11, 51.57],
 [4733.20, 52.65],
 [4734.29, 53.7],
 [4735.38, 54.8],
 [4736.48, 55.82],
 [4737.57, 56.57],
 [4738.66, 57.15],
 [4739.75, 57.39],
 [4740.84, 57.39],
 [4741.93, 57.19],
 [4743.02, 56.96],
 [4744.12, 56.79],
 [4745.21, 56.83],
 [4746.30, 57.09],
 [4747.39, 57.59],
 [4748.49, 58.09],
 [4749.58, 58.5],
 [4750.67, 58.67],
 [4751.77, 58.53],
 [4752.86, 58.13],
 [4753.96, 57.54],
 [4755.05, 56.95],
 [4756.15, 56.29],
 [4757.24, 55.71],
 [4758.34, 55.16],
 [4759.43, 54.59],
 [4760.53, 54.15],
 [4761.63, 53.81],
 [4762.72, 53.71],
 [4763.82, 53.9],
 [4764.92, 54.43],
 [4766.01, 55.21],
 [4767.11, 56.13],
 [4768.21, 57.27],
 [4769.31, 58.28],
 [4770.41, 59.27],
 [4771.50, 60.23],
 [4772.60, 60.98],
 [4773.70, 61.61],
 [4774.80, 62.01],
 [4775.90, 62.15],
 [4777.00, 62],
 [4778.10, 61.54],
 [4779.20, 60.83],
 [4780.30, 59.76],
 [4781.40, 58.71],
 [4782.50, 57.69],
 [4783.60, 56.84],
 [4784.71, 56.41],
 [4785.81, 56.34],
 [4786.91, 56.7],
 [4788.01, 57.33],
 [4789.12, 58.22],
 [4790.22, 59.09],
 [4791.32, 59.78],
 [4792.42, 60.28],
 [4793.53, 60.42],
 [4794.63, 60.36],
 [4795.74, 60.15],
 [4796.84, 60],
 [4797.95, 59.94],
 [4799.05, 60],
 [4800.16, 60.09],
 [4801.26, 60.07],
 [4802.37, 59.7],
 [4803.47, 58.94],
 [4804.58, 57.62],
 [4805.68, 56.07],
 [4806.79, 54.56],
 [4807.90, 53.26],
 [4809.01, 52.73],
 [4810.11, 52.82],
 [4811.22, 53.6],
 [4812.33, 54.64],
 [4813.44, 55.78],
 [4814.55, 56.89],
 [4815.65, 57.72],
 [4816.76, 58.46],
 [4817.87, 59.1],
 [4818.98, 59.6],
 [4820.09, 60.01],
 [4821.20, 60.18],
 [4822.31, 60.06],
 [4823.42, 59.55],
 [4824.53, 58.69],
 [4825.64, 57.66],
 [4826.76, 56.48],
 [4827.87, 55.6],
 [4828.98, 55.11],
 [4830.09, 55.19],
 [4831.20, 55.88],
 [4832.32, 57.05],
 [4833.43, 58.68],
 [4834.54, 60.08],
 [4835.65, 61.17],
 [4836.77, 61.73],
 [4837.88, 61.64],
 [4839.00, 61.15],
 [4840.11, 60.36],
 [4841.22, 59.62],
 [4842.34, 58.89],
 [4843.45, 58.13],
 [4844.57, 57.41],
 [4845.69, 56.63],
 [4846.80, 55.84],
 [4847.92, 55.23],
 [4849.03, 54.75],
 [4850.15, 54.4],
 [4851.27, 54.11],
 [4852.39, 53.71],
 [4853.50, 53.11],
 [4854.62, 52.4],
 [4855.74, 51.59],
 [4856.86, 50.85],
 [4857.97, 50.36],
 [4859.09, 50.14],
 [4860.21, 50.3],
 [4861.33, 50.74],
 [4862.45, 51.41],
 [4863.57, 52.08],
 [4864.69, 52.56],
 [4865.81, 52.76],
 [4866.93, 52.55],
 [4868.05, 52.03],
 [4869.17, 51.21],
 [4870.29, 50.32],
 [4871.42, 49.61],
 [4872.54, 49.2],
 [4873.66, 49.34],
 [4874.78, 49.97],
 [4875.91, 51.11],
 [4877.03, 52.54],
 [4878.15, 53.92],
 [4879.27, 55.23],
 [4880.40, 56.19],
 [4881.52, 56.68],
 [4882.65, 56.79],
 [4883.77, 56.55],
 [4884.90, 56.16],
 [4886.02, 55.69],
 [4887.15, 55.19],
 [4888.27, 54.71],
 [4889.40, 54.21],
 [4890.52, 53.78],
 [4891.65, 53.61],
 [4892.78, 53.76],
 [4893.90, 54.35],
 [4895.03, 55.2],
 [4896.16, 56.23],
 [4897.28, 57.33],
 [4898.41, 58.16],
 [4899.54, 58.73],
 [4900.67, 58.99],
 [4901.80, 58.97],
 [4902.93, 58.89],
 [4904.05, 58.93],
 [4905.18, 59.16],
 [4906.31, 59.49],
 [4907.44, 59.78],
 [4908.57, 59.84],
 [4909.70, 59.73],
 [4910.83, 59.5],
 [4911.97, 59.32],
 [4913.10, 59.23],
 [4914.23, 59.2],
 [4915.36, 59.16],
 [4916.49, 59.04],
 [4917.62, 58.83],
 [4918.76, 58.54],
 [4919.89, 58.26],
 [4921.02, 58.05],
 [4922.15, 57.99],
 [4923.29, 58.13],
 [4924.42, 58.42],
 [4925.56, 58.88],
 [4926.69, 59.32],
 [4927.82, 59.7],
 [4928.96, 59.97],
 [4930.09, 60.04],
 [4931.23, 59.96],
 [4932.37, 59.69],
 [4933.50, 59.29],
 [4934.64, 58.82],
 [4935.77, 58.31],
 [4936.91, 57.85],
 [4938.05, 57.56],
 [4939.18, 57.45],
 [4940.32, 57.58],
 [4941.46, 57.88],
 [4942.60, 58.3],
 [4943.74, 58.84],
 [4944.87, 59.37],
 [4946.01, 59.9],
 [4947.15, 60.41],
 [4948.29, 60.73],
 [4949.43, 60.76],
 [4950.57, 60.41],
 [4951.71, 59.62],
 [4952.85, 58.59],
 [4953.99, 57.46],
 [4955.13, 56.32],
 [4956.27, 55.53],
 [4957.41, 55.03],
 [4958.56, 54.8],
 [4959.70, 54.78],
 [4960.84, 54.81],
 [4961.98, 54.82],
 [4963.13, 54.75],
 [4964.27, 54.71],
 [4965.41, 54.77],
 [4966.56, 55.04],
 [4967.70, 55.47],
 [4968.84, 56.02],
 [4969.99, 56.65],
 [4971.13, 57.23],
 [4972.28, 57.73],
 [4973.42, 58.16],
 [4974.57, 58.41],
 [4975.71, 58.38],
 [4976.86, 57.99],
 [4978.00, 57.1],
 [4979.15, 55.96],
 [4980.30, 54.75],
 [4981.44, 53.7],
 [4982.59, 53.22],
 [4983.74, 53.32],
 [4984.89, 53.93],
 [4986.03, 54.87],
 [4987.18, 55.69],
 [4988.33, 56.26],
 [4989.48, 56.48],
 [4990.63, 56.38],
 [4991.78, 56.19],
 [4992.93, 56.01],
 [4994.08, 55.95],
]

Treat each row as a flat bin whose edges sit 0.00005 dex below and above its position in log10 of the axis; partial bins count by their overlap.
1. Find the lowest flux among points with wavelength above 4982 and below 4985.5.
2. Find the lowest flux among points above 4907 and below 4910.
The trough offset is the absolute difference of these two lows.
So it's 6.5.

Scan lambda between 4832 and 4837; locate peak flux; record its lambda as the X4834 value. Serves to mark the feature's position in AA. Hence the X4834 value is 4836.77 AA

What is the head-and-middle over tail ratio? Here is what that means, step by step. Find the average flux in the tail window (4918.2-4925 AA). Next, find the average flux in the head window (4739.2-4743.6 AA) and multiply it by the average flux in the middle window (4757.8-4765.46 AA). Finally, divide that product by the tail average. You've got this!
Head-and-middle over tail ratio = 53.3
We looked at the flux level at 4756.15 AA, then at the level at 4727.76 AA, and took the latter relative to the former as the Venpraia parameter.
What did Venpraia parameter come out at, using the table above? 0.905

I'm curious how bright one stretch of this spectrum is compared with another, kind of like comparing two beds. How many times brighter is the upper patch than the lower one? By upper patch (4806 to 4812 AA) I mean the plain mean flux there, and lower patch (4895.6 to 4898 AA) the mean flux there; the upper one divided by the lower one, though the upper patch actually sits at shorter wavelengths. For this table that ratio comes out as 0.94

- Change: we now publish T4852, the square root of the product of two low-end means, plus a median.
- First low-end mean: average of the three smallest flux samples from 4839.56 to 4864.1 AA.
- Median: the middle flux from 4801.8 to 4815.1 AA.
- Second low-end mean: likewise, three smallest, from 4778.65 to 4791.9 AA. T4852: 108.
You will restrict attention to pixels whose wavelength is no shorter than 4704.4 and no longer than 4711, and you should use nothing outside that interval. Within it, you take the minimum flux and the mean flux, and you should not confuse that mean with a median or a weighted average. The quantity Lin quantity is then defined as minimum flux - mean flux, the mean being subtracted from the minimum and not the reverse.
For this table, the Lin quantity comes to -0.3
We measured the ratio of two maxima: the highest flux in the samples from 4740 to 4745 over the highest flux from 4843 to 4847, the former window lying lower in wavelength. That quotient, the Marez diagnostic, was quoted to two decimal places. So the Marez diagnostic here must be 0.99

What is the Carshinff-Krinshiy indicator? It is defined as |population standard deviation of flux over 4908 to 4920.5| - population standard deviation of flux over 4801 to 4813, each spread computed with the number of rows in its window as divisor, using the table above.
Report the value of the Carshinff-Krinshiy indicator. -2.23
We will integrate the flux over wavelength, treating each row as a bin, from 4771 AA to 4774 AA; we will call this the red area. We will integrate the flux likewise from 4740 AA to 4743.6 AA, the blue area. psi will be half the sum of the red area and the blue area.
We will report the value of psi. 194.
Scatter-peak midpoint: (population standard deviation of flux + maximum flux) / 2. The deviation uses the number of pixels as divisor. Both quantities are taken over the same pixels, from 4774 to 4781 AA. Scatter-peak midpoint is 31.5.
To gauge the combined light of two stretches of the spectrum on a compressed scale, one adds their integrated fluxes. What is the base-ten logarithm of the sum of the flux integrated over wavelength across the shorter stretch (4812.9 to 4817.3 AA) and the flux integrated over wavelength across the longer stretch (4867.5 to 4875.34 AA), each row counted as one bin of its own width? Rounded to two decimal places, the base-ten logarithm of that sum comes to 2.81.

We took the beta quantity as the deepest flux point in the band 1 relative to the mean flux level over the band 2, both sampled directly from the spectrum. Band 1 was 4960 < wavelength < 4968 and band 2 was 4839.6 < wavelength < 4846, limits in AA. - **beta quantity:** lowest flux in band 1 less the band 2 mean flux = -4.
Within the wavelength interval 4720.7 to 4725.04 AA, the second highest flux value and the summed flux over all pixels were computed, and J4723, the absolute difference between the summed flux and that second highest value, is 167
